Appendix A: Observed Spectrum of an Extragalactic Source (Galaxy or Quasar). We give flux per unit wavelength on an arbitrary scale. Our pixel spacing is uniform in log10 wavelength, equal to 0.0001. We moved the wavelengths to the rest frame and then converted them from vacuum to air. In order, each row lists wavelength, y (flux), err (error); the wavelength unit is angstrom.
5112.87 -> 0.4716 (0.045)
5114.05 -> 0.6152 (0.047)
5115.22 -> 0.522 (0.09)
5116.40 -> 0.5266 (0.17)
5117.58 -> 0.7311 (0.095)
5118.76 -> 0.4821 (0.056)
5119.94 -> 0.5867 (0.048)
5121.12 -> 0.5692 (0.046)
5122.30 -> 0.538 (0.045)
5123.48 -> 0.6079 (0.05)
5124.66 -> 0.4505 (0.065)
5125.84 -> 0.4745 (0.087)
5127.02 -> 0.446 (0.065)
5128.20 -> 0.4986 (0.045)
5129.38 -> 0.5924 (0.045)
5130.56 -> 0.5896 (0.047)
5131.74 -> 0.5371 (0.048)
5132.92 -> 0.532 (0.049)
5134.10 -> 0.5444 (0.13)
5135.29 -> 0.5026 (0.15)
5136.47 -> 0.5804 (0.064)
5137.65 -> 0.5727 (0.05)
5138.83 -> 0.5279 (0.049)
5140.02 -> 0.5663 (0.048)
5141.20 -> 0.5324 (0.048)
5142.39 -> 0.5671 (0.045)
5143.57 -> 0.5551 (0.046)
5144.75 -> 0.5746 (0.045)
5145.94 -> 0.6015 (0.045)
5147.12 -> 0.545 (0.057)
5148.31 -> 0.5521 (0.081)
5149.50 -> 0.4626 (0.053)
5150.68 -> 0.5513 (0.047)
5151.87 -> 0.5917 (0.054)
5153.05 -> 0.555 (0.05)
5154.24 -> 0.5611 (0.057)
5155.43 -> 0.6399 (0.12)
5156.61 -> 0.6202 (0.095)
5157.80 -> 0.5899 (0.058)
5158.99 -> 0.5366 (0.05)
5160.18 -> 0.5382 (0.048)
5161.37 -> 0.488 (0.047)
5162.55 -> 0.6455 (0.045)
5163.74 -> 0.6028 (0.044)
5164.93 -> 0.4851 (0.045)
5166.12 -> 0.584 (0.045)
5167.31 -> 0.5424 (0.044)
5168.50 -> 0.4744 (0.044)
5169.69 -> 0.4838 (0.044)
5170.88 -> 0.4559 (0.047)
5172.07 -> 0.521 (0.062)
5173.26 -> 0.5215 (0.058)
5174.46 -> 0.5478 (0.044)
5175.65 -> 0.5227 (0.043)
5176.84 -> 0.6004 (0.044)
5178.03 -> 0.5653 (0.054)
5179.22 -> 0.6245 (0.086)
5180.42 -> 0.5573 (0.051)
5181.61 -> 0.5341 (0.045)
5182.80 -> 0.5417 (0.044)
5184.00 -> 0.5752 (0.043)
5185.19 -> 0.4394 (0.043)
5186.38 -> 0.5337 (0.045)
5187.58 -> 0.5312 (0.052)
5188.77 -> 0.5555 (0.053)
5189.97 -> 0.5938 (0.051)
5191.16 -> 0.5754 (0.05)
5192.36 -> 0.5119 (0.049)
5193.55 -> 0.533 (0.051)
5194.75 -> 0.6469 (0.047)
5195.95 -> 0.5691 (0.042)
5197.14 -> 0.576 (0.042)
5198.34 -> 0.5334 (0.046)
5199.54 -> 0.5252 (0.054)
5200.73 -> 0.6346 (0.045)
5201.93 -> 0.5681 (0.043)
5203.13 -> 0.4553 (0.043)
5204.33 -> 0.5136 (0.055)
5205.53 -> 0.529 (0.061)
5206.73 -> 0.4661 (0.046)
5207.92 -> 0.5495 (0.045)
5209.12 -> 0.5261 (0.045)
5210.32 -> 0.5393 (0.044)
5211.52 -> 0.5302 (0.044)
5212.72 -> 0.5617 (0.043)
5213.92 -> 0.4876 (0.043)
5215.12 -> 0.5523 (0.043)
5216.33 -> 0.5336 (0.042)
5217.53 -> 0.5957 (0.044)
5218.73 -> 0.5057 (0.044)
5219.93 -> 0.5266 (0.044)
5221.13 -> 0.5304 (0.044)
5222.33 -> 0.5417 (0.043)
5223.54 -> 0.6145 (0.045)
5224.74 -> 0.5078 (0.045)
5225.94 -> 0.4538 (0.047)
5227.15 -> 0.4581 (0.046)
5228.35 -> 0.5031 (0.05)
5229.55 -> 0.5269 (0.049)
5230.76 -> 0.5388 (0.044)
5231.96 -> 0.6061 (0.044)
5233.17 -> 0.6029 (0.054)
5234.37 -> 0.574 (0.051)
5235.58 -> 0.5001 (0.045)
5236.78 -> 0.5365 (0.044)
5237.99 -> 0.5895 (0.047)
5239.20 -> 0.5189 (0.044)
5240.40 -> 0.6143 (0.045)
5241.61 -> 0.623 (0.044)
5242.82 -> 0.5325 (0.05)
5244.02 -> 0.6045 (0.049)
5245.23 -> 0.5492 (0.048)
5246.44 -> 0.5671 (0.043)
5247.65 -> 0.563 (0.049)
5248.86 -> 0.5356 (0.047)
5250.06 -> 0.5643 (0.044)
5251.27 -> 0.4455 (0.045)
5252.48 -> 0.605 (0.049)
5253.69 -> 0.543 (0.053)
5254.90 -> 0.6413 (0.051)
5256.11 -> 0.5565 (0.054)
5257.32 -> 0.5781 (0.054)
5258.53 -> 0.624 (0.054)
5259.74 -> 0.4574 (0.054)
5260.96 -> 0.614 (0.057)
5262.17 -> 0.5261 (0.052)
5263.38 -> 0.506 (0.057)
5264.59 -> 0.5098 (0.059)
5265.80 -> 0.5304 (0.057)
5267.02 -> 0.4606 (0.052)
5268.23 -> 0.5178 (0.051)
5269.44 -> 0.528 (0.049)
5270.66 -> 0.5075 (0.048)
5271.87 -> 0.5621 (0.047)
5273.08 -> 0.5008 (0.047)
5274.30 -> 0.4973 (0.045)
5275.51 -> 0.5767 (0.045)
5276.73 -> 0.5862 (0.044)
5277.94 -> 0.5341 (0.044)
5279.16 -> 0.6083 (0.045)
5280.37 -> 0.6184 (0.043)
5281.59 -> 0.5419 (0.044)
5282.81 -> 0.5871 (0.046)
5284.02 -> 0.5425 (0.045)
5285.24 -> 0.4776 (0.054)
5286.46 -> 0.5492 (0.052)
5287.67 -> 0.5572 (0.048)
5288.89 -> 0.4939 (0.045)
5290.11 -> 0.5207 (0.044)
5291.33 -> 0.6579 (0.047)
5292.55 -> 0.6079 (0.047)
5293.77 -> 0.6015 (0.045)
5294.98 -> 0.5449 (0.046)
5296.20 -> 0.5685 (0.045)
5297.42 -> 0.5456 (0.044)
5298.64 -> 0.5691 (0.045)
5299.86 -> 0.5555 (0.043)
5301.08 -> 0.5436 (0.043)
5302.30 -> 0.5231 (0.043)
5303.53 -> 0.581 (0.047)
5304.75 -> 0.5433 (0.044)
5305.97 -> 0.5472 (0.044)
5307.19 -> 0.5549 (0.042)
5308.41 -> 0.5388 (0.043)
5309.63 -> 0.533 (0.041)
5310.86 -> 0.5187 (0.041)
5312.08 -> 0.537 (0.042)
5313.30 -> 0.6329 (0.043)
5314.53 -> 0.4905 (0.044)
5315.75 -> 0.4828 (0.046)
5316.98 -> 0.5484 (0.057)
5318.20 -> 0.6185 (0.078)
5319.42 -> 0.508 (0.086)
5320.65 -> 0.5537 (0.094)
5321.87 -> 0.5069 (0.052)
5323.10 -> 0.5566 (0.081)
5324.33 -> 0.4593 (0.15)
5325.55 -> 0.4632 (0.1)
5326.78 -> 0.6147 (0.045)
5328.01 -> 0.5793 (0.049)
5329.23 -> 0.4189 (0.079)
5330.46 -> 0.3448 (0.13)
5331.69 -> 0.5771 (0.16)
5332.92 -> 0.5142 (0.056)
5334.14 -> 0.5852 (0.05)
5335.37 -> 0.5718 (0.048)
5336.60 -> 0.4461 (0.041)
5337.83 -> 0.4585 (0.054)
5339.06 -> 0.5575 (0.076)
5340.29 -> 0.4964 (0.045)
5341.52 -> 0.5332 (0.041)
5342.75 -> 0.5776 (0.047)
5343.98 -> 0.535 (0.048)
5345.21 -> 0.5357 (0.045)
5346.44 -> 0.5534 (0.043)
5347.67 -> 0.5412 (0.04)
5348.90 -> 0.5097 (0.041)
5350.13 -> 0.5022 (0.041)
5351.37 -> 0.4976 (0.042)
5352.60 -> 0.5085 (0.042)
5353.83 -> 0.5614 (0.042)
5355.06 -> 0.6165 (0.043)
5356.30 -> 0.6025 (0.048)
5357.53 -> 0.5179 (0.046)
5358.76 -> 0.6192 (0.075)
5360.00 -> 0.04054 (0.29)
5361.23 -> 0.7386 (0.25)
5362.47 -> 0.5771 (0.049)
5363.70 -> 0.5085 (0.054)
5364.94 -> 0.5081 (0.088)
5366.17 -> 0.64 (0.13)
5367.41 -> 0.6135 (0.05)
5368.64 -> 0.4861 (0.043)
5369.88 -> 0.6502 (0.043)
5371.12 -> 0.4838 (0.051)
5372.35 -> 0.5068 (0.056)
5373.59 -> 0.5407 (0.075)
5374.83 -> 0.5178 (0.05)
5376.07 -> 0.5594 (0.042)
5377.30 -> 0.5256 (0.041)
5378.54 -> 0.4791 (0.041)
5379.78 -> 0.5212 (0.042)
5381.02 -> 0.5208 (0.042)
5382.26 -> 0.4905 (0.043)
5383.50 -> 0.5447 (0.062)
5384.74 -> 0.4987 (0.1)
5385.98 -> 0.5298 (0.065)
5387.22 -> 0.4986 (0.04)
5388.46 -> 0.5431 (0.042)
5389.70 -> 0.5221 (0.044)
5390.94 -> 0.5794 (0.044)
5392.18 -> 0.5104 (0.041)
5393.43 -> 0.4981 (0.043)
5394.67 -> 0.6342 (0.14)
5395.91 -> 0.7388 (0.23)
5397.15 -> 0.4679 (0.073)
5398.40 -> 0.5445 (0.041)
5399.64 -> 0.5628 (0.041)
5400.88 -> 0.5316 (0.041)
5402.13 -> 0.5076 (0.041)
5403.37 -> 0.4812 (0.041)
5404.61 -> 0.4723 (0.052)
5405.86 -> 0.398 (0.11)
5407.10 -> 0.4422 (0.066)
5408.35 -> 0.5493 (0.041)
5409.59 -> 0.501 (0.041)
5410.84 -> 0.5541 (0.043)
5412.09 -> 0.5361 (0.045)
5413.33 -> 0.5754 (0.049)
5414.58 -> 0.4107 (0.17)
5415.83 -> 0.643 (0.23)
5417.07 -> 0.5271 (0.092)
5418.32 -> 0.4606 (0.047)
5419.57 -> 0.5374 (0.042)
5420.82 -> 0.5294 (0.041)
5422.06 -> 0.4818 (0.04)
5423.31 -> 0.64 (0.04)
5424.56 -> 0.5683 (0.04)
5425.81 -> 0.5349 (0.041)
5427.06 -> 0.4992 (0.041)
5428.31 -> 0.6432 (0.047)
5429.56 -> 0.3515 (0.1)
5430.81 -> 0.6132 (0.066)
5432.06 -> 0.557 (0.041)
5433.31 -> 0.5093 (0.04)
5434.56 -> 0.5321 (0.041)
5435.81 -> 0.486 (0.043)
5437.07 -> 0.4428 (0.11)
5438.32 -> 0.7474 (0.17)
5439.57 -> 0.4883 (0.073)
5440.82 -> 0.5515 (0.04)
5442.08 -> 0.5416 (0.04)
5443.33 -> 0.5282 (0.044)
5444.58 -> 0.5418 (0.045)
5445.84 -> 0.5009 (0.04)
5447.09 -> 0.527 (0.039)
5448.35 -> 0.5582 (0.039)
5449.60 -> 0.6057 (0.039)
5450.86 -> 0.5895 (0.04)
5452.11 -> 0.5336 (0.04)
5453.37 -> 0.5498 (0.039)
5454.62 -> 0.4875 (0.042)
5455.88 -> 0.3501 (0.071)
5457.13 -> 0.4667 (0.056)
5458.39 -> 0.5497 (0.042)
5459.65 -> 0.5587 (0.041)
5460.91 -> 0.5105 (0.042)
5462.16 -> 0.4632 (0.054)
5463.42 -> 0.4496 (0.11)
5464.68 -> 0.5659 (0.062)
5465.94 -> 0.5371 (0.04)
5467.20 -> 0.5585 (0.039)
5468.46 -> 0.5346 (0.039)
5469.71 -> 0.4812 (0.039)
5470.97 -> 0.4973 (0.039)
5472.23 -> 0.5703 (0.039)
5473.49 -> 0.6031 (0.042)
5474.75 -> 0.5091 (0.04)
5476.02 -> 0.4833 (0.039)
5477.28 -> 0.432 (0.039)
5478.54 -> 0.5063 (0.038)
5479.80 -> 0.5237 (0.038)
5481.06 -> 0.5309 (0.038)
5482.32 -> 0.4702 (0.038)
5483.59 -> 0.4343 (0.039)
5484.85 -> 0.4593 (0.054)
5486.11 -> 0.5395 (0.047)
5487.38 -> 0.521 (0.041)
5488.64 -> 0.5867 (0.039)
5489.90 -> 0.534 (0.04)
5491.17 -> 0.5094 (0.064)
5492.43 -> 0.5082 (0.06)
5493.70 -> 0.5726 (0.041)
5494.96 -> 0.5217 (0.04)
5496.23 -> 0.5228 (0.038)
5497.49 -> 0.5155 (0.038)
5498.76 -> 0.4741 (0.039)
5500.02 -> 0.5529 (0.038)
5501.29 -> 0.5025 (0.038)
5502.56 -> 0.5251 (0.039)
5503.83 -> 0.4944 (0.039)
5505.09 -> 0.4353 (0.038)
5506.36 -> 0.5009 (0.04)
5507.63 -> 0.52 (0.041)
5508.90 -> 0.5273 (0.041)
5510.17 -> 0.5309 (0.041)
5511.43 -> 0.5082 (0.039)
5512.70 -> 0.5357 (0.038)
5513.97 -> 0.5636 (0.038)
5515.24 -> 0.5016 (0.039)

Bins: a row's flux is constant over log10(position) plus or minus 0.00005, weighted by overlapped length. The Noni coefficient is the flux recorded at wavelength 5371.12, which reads 0.4838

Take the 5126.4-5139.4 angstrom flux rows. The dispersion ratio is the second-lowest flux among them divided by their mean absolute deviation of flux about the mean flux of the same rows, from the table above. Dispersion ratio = 14.7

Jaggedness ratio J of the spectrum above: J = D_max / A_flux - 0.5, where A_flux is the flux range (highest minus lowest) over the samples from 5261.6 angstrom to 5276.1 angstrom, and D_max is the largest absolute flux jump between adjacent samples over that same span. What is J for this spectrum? 0.18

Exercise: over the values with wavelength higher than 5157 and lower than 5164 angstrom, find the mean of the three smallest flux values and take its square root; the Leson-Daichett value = 0.722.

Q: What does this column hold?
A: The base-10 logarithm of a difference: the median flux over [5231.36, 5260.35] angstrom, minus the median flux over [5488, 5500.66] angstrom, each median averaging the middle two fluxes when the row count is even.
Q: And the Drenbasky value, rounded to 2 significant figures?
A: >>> -1.4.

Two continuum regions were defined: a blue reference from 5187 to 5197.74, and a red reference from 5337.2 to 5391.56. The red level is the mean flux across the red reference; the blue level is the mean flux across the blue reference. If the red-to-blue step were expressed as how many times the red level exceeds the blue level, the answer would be 0.94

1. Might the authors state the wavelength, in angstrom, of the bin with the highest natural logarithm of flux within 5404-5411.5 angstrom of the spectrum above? 5410.84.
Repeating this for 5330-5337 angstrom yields 5334.14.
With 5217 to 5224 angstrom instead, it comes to 5223.54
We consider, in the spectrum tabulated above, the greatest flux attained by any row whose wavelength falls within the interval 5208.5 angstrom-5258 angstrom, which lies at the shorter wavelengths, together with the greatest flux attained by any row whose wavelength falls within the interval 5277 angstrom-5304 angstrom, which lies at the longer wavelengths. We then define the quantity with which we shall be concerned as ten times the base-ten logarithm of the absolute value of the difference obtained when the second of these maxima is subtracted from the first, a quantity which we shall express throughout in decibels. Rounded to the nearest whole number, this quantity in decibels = -18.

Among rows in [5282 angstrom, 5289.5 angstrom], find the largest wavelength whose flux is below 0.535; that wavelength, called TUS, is 5288.89 angstrom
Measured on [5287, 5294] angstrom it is 5290.11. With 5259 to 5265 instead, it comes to 5264.59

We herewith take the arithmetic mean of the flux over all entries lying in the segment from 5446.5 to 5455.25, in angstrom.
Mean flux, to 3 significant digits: 0.550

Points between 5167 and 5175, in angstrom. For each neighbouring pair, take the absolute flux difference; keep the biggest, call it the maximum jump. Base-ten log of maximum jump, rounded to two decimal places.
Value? -1.17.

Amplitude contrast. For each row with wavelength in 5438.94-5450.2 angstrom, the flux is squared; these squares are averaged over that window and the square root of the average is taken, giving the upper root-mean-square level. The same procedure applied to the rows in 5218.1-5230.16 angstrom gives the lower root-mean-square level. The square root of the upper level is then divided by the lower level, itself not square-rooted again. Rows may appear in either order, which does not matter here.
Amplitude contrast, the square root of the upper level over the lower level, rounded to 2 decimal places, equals 1.42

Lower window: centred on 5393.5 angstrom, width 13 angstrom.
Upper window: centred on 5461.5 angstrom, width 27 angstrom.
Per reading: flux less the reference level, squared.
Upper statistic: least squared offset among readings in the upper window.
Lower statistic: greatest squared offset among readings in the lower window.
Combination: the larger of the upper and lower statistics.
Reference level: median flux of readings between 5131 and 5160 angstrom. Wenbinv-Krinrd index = 0.034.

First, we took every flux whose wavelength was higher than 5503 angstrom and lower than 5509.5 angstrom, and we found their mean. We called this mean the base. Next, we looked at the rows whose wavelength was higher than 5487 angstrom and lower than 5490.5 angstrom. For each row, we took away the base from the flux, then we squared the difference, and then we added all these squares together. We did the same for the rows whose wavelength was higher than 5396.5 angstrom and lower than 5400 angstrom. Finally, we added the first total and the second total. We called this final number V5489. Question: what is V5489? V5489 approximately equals 0.018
